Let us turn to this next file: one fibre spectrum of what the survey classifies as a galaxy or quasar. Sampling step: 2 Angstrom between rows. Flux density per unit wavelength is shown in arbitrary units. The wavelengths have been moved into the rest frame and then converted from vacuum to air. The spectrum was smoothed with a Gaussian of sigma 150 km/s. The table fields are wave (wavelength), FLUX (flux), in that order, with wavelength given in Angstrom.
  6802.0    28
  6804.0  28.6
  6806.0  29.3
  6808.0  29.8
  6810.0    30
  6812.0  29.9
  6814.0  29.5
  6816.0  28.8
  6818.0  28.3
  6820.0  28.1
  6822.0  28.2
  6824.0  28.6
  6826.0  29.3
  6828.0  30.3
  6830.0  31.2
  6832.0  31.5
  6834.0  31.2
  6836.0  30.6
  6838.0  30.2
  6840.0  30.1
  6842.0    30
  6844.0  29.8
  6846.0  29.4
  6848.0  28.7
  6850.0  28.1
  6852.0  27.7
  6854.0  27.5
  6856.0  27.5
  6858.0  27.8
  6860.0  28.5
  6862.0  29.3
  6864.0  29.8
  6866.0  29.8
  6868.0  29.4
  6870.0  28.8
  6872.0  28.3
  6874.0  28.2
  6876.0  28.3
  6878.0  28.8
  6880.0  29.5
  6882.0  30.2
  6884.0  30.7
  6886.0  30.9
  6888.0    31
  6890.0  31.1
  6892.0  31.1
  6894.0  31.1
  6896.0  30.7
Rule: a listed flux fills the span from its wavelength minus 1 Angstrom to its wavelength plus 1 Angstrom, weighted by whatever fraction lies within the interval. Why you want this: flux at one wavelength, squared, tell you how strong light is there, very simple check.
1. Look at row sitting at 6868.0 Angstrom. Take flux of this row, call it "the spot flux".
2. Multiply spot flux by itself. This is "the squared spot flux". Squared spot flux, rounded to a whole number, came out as 864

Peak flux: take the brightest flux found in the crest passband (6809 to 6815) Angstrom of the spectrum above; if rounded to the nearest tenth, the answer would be 30.0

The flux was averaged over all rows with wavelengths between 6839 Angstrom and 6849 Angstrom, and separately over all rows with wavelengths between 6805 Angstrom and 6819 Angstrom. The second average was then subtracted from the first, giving 0.2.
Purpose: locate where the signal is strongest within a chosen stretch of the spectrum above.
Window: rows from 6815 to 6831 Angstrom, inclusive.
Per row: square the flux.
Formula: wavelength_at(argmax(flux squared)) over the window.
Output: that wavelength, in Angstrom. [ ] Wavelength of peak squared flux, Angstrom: 6830.0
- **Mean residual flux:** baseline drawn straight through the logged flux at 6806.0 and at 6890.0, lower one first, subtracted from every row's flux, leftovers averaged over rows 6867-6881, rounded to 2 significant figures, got -2.0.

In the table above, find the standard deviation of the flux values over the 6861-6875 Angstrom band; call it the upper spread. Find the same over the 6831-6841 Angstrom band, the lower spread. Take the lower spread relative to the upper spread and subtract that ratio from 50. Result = 49.1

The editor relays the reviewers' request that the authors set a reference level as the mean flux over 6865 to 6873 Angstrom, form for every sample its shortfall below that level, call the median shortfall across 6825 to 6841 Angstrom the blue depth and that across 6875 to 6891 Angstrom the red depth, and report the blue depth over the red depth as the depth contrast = 1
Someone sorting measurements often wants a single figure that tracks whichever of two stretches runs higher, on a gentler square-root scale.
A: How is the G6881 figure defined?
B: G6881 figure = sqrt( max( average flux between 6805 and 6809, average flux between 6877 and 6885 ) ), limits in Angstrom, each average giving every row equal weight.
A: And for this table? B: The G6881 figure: 5.46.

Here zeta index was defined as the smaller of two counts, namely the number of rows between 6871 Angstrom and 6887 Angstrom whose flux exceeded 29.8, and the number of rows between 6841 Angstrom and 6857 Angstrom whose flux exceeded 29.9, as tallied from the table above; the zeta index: 1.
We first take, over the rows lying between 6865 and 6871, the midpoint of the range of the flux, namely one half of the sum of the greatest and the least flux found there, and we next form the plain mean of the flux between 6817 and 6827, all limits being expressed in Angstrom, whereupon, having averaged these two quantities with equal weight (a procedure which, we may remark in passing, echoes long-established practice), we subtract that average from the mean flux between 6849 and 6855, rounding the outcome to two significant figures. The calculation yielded -1.1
